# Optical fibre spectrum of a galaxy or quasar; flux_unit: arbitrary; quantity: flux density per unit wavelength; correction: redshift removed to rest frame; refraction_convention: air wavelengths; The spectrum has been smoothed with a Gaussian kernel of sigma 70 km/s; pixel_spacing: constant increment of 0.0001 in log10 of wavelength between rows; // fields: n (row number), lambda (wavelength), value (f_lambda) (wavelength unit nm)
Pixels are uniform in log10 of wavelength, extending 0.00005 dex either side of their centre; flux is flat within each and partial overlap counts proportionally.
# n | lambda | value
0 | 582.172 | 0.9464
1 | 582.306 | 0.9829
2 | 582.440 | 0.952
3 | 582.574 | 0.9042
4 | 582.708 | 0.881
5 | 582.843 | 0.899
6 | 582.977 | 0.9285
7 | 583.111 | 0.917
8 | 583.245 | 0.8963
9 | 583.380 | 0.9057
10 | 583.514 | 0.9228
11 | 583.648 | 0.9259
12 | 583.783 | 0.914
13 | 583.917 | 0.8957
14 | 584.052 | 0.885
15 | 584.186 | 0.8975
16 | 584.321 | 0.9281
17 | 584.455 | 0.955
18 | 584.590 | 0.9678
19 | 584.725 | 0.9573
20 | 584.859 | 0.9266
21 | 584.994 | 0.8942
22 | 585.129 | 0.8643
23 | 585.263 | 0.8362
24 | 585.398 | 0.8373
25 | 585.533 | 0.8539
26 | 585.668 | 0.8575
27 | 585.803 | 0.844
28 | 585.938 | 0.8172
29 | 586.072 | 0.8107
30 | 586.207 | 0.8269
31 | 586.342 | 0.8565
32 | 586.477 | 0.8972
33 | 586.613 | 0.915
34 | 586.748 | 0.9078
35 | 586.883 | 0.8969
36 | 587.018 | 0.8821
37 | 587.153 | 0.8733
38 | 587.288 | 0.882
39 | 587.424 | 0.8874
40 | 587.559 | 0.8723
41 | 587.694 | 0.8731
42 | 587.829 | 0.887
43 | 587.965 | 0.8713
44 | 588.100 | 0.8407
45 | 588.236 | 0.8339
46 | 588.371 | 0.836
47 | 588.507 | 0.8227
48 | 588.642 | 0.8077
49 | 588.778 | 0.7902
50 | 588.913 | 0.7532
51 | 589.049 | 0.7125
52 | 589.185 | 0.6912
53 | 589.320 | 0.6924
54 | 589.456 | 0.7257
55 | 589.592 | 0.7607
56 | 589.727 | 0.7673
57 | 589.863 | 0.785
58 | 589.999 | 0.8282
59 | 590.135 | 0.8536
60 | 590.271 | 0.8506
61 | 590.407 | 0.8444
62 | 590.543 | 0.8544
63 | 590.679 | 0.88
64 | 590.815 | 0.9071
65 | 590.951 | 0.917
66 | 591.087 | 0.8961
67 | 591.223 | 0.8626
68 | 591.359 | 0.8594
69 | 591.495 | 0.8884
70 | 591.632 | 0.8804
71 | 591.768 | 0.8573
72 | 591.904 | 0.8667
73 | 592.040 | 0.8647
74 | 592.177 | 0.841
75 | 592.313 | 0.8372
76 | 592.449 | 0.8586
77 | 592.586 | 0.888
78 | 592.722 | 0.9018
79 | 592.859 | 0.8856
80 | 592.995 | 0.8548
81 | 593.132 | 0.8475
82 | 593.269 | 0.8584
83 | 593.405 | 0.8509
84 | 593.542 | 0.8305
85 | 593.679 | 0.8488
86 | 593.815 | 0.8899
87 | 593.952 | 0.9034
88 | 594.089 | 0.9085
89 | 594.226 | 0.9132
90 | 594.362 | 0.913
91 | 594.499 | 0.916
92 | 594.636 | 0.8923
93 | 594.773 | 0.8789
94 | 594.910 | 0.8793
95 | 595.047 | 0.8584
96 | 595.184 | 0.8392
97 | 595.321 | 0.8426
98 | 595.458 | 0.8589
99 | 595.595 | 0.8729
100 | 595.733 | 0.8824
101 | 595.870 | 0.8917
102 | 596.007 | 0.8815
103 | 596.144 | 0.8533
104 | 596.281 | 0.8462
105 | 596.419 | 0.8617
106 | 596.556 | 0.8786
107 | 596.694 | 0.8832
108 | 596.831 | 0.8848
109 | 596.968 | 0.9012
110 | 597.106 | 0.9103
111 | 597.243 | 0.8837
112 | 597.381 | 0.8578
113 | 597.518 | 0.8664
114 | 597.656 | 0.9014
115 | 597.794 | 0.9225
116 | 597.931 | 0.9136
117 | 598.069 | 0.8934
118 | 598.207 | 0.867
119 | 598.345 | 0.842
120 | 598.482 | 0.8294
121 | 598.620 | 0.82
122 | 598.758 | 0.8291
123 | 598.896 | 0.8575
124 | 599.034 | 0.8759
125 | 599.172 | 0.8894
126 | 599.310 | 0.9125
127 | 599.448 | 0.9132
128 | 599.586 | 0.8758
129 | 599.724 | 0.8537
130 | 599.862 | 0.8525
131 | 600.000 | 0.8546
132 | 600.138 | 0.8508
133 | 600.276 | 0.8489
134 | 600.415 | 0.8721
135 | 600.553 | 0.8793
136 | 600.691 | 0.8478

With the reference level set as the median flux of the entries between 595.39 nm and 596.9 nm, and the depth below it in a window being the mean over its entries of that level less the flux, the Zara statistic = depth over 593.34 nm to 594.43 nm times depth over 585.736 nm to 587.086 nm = 0.0000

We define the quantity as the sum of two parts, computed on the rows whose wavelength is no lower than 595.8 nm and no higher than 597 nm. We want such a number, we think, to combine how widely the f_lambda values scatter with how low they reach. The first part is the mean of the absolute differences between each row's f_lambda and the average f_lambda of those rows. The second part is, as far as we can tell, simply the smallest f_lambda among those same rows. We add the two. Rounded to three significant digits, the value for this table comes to 0.861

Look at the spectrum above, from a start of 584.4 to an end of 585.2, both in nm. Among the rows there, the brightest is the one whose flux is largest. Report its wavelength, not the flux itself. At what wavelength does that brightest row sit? 584.590 nm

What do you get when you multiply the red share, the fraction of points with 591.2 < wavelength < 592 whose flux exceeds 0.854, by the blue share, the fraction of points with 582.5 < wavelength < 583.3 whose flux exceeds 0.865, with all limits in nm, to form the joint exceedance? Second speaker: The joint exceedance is 1.0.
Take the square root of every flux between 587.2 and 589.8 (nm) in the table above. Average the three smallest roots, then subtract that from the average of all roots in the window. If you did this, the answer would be 0.061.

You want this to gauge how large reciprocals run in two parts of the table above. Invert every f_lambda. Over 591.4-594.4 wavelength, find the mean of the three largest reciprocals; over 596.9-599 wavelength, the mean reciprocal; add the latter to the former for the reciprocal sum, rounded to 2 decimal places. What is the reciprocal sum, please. 2.34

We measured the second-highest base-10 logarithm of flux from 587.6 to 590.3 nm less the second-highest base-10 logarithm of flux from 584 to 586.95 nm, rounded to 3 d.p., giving -0.040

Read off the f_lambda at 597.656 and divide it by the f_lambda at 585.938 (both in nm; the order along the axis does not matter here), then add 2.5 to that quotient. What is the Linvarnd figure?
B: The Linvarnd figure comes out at 3.60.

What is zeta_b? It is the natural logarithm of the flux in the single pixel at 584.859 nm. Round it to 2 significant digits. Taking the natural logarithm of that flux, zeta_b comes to -0.076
